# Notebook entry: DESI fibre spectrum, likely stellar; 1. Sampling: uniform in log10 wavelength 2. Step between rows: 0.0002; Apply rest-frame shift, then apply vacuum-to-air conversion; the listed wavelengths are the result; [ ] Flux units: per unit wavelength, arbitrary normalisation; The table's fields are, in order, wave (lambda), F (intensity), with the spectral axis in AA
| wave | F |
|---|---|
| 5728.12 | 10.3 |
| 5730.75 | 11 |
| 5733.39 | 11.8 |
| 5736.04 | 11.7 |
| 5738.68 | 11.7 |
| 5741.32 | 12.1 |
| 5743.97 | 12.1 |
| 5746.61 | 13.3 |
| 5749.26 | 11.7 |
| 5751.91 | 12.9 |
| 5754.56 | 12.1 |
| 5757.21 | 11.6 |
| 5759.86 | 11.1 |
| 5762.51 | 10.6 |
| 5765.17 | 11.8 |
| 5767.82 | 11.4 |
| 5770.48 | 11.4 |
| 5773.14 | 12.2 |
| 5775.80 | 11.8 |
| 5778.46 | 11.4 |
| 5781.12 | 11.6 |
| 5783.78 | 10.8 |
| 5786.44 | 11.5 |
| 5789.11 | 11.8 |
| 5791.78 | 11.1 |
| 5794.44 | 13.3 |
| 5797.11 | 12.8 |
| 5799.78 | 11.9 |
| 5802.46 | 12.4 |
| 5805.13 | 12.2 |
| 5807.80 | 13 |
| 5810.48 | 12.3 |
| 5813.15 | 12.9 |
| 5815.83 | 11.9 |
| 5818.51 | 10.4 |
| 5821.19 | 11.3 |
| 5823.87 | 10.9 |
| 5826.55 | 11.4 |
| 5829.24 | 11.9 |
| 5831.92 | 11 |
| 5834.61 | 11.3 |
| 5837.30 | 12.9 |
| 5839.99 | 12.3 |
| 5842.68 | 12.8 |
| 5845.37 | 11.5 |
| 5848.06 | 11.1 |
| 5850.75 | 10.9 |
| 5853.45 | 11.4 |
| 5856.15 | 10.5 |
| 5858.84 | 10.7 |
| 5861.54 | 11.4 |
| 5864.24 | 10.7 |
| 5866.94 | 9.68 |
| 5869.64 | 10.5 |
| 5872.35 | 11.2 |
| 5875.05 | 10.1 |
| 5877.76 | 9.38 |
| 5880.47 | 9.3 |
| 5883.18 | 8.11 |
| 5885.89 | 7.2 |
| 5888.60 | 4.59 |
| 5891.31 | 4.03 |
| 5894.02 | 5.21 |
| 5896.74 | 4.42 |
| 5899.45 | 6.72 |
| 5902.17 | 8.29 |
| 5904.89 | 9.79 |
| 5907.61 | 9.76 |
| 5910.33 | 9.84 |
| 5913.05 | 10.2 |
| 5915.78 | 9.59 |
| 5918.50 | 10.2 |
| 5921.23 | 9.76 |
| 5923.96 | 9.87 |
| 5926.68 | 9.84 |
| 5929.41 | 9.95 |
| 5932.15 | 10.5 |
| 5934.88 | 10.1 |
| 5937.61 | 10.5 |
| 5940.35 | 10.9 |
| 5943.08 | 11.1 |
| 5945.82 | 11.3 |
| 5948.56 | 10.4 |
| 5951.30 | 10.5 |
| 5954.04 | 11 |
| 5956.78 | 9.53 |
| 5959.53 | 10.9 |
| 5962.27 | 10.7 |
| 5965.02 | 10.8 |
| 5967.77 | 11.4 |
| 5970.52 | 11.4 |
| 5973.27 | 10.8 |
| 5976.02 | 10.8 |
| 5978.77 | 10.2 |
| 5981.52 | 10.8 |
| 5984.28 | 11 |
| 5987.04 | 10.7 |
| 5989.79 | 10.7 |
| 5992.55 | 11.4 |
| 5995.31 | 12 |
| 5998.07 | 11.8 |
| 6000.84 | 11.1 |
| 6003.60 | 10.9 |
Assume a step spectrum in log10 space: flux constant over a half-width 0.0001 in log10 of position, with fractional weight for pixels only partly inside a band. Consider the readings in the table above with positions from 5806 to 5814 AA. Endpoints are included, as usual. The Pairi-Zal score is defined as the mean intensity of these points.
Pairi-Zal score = 12.7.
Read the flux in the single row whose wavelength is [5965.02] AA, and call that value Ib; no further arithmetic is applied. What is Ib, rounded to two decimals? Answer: 10.80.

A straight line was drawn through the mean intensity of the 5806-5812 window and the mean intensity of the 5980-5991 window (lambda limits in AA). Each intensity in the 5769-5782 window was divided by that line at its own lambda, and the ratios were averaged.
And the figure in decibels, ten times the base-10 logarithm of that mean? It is -0.46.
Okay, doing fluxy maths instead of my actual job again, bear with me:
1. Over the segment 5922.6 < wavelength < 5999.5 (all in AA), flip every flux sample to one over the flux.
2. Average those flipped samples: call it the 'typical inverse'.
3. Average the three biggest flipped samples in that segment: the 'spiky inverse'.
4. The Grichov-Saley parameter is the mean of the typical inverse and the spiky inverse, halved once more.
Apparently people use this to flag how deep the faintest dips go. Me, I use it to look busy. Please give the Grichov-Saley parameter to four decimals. 0.0490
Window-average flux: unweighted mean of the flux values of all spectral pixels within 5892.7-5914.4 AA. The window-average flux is 8.0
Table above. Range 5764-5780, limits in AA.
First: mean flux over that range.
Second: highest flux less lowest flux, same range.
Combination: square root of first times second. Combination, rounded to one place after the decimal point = 3.1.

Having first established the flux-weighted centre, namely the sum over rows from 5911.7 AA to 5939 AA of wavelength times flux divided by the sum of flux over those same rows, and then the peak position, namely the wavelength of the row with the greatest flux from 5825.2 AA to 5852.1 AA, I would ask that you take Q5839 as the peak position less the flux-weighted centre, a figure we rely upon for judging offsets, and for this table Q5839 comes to -88.1 AA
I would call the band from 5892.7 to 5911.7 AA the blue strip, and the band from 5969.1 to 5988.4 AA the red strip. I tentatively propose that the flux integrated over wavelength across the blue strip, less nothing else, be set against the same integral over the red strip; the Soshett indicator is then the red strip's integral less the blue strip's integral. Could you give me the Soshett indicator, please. 62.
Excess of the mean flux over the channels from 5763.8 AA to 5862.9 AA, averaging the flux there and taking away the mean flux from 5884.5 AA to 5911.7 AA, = 4.7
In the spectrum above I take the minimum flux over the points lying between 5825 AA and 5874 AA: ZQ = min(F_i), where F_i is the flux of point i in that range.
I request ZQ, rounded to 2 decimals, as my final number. 9.68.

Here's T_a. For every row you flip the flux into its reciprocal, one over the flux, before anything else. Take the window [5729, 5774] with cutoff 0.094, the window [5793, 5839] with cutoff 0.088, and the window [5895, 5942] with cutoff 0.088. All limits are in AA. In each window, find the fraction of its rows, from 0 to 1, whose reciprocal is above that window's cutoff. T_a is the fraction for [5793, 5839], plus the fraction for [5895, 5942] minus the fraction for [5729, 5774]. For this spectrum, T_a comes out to 1.2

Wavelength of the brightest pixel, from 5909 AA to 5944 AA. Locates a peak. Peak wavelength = 5943.08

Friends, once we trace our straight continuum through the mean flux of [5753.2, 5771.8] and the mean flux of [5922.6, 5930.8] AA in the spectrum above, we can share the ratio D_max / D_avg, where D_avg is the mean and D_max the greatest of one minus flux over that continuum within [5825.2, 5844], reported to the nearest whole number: 0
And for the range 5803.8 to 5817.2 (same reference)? 1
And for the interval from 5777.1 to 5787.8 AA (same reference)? -5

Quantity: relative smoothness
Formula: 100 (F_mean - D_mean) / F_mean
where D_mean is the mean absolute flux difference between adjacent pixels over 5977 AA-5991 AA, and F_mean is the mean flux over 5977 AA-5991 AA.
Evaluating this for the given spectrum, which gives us 97.4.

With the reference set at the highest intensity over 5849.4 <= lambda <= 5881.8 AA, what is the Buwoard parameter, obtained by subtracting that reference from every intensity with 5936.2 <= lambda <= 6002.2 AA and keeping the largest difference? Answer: 0.60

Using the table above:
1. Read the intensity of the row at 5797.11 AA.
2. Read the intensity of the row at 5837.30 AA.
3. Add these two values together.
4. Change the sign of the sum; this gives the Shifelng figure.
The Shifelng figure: -25.7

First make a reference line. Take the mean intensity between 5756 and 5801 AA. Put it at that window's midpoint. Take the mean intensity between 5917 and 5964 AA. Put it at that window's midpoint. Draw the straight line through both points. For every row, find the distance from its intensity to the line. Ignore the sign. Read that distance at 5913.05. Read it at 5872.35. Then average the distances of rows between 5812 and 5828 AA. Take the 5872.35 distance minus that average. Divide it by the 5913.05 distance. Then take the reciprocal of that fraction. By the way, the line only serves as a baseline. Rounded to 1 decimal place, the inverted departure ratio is -1.3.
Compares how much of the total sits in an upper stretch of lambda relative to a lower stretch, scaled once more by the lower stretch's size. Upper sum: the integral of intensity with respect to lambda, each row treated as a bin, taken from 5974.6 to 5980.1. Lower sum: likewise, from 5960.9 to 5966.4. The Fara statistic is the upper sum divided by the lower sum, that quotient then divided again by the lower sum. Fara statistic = 0.0166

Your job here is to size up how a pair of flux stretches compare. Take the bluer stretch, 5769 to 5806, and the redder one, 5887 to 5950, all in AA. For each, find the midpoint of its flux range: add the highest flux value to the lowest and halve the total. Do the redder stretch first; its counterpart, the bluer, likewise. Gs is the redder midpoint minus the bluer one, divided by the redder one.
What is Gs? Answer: -0.57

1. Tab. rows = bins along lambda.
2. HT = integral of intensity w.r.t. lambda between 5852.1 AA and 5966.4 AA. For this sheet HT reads 1090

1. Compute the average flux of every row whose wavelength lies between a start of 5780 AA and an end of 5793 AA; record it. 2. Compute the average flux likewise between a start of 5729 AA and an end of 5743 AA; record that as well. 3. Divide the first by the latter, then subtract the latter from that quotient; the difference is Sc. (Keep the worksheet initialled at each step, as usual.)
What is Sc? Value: -10.7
